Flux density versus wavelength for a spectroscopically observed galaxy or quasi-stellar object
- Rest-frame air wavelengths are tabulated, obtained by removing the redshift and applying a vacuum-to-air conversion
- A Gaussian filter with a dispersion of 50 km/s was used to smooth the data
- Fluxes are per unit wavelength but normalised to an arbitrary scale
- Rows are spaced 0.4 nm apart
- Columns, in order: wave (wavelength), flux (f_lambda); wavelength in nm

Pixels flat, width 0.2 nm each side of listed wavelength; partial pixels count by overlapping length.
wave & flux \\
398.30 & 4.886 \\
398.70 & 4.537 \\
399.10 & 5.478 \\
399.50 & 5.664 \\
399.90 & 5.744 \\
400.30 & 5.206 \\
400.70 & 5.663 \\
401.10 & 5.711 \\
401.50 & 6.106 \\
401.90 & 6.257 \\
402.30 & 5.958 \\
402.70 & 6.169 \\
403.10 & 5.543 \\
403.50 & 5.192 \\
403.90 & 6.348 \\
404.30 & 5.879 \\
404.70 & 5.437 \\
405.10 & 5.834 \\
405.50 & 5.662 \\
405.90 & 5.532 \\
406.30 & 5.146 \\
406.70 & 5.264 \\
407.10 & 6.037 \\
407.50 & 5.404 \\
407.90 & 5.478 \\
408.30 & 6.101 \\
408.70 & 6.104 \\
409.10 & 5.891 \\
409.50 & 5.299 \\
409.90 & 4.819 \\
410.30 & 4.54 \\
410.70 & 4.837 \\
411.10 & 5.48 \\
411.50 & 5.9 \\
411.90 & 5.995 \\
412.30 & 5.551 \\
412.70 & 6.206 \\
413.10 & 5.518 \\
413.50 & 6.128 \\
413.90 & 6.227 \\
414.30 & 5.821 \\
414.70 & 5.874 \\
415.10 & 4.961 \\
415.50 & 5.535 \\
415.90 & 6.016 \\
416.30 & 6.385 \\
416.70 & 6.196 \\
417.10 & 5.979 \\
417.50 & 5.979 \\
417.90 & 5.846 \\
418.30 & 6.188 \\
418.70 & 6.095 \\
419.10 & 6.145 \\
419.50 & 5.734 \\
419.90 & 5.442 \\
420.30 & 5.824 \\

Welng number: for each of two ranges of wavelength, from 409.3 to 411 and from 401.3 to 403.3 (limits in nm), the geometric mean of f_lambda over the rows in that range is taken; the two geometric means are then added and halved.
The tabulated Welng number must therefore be 5.43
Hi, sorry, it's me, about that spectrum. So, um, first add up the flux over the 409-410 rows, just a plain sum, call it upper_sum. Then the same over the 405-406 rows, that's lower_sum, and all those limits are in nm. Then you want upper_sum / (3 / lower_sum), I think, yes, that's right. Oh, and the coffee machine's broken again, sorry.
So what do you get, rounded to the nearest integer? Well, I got 91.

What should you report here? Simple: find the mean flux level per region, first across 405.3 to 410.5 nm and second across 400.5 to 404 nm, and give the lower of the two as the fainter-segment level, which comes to 5.48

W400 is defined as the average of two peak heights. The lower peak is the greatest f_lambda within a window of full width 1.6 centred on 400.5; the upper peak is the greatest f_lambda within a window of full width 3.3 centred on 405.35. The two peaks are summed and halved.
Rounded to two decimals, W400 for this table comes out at 6.05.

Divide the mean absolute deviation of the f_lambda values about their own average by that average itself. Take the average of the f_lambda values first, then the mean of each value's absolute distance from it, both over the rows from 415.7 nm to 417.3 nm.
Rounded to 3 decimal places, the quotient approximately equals 0.024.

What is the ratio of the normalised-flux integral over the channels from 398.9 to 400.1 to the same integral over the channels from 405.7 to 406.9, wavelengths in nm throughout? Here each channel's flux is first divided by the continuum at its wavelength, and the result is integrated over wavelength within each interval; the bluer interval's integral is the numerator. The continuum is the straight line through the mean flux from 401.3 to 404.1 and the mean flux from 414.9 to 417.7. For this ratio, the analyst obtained 1.05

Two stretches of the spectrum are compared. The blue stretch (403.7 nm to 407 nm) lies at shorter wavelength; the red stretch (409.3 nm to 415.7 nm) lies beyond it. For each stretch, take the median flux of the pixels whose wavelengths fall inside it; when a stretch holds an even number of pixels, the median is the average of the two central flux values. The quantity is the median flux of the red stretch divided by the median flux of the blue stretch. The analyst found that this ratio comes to 0.99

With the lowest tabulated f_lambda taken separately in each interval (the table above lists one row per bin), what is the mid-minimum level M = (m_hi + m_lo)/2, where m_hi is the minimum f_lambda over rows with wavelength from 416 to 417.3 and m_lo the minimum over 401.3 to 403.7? 5.59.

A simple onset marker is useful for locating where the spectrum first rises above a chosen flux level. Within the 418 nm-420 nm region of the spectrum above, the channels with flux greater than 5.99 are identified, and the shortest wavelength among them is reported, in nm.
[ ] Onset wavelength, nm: 418.30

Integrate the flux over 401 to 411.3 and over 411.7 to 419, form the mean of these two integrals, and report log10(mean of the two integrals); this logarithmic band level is 1.70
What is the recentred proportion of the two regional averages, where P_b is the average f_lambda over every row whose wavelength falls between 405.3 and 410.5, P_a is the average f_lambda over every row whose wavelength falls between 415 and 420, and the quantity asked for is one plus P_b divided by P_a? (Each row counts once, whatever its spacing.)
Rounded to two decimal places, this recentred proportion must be 1.93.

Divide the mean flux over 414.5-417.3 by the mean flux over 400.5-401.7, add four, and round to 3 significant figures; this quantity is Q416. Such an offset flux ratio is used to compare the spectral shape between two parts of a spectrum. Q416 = 5.00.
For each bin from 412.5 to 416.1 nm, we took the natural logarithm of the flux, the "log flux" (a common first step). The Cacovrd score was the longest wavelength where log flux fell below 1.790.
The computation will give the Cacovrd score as 415.50 nm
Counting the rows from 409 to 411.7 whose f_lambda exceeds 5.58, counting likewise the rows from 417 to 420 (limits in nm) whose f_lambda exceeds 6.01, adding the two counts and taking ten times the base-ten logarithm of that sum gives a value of 7.0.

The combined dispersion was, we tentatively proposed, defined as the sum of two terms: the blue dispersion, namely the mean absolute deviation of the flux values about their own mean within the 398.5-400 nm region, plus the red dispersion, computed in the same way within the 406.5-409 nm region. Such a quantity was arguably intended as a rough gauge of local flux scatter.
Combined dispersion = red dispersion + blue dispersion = 0.76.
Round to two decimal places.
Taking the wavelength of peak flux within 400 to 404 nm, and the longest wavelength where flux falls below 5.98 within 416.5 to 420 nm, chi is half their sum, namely 411.90 nm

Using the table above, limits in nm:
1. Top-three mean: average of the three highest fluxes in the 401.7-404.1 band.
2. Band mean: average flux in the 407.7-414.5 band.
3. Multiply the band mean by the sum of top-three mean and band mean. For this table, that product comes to 67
